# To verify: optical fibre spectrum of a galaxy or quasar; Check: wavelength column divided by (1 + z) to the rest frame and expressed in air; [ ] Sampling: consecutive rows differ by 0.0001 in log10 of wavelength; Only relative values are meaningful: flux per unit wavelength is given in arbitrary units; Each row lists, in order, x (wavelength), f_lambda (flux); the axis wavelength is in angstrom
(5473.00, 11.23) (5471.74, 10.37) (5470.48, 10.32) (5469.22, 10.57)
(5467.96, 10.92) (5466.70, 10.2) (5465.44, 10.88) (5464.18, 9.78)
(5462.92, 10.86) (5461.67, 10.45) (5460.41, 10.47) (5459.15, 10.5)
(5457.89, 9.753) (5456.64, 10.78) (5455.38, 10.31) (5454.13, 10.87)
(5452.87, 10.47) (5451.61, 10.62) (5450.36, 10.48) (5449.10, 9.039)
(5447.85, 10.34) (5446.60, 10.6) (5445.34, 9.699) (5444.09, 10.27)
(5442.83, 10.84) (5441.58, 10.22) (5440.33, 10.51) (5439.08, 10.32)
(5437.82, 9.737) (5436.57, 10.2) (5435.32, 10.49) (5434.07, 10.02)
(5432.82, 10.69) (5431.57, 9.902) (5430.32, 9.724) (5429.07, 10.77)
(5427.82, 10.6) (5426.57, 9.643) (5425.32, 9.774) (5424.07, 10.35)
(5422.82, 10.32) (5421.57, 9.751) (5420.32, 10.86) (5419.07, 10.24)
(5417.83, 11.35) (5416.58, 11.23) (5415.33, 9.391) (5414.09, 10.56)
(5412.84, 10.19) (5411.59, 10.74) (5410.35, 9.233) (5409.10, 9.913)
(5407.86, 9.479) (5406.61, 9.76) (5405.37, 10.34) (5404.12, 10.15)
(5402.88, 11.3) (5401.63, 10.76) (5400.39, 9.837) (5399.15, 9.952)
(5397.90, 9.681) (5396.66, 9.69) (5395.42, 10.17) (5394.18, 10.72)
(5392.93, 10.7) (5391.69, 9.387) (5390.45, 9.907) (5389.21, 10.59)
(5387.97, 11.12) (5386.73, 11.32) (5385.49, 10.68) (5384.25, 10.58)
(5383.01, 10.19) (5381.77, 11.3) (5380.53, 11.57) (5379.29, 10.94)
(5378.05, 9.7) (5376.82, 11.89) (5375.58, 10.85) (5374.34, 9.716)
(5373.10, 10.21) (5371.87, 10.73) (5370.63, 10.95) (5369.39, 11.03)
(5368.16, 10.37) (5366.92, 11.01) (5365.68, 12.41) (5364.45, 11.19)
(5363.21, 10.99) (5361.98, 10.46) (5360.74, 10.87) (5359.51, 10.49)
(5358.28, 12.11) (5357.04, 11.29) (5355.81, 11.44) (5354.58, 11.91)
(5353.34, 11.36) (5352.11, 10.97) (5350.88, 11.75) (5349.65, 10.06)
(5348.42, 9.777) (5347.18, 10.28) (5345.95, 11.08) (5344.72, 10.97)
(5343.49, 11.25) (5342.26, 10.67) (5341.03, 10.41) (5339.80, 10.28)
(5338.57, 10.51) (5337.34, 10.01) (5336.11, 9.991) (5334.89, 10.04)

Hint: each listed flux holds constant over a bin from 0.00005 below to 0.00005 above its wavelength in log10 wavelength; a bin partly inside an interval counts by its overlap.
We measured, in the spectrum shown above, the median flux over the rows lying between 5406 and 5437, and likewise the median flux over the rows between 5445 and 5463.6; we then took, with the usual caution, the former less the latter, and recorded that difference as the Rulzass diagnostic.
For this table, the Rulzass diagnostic -0.27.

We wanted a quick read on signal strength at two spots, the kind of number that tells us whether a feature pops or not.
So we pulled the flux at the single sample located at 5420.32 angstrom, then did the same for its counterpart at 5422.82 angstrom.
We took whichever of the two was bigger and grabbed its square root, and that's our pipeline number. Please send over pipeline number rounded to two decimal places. 3.30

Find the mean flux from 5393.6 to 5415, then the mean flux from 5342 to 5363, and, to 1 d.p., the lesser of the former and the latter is 10.1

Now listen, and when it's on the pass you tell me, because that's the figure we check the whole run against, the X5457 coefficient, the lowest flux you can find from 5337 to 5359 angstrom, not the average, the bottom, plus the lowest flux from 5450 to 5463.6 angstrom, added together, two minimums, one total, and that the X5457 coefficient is 19.5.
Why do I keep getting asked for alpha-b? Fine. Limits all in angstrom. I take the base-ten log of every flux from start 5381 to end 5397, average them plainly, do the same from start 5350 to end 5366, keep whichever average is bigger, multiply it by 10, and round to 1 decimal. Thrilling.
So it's 10.5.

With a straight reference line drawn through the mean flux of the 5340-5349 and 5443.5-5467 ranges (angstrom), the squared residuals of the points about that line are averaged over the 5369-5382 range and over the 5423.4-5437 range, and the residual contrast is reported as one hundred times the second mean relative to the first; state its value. 38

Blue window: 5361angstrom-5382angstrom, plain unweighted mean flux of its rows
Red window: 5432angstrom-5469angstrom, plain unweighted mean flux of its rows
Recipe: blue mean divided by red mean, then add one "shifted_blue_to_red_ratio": 2.05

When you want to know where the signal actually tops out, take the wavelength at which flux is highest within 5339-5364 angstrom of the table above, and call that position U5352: 5358.28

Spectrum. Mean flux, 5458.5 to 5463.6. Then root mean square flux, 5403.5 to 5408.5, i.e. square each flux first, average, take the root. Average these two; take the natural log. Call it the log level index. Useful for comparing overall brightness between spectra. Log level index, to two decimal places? 2.33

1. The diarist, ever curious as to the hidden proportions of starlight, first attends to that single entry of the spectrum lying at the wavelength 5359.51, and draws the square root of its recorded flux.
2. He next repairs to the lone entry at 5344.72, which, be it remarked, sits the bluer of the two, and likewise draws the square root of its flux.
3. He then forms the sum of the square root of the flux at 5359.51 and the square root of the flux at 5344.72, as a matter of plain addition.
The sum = 6.55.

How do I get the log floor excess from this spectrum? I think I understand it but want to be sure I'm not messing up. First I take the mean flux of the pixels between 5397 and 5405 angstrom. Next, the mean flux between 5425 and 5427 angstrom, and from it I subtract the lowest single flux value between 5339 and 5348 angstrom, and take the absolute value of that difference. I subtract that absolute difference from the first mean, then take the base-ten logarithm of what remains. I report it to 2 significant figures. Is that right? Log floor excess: 0.99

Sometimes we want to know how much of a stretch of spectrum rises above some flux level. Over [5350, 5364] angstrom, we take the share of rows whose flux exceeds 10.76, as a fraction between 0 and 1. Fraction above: 0.82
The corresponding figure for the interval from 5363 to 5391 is 0.57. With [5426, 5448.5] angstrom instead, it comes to 0.11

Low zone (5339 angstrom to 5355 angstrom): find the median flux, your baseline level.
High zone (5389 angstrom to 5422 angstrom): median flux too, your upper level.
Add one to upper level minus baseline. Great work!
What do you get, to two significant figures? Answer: 0.20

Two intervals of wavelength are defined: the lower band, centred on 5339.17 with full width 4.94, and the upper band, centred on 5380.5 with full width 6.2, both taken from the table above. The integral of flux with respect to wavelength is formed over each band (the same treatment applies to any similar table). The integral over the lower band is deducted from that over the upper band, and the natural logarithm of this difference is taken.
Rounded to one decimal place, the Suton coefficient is 2.8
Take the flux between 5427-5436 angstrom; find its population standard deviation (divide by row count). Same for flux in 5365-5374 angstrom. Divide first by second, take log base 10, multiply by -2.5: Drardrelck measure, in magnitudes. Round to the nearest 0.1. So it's 0.6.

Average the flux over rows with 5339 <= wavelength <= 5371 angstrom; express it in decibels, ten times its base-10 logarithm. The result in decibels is 10.4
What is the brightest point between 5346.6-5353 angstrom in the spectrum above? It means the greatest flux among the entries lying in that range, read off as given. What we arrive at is 11.75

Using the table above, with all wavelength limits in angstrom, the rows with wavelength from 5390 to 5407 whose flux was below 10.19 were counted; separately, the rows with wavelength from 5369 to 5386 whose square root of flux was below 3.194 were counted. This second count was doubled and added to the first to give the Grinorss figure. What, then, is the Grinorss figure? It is 15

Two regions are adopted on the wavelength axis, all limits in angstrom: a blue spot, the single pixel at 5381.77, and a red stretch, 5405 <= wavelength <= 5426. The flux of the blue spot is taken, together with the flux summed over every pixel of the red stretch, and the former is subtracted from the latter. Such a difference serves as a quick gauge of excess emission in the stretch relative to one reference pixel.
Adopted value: 162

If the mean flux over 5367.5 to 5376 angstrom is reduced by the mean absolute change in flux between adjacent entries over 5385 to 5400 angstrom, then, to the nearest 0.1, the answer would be 10.1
